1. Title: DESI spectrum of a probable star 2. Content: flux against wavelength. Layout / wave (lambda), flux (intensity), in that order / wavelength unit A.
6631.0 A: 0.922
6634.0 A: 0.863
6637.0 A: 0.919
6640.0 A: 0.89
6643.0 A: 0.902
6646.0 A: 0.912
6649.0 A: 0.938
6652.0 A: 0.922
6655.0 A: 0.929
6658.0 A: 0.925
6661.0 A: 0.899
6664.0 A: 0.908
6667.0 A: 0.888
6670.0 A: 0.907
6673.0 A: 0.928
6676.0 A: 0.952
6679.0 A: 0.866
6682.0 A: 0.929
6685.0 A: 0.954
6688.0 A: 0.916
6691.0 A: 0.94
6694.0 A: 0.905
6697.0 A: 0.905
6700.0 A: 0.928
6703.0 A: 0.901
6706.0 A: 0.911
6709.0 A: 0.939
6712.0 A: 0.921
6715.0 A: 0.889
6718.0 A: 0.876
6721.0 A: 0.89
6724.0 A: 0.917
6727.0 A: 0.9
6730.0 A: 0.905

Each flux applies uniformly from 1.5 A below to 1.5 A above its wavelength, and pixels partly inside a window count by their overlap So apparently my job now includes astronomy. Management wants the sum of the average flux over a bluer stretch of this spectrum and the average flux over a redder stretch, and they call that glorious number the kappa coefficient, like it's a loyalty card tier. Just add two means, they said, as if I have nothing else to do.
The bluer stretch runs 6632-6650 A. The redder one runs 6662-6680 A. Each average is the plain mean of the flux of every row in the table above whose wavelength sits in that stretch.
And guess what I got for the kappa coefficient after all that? 1.81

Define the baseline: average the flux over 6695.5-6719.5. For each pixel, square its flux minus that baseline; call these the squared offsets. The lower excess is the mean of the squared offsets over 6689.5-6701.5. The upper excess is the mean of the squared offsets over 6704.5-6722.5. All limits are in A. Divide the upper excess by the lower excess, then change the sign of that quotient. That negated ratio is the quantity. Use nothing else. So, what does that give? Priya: -1.4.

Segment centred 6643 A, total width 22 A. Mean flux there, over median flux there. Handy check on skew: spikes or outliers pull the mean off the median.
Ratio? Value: 0.99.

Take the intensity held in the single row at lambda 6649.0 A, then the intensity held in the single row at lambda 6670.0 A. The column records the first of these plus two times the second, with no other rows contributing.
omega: 2.752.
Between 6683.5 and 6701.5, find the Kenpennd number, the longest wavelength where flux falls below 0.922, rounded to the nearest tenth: 6697.0 A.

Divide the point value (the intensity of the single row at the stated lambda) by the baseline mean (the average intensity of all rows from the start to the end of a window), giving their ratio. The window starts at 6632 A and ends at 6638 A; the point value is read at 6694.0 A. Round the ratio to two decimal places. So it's 1.02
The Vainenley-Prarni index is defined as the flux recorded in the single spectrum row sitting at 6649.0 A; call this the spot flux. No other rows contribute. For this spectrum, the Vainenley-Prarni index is 0.938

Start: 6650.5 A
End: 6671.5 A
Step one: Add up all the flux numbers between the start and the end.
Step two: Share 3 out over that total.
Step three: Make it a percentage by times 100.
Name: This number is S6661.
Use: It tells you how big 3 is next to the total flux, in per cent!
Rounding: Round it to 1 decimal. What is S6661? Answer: 47.0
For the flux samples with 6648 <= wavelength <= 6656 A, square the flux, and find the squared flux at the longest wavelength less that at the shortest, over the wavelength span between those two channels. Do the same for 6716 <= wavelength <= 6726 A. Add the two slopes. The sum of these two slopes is 0.009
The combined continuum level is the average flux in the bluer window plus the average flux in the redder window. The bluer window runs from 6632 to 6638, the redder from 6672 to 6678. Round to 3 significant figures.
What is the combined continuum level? 1.83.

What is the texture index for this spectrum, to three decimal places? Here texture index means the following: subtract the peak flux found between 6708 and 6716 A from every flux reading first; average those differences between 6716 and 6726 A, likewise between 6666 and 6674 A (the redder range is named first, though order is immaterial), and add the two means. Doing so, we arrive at -0.076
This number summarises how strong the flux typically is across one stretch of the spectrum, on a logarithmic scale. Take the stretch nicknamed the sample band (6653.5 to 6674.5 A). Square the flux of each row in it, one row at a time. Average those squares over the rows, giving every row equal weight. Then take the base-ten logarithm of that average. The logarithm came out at -0.080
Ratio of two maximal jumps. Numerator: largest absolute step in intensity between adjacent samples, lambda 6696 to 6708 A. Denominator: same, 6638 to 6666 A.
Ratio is 1.0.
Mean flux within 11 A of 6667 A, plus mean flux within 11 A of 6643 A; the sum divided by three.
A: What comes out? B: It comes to 0.607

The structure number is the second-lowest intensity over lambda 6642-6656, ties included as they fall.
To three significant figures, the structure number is 0.912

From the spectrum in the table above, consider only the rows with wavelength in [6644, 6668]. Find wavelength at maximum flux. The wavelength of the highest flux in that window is 6649.0 A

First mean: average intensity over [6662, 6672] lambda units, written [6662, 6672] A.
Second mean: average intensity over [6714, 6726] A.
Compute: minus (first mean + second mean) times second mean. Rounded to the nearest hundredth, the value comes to -1.60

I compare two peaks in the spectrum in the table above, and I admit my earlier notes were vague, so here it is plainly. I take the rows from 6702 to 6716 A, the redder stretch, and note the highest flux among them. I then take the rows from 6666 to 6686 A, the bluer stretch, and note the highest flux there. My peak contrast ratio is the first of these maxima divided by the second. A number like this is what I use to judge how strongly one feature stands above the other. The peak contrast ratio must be 0.98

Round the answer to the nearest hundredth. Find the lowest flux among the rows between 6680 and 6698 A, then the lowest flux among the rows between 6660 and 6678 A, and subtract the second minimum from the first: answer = 0.02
